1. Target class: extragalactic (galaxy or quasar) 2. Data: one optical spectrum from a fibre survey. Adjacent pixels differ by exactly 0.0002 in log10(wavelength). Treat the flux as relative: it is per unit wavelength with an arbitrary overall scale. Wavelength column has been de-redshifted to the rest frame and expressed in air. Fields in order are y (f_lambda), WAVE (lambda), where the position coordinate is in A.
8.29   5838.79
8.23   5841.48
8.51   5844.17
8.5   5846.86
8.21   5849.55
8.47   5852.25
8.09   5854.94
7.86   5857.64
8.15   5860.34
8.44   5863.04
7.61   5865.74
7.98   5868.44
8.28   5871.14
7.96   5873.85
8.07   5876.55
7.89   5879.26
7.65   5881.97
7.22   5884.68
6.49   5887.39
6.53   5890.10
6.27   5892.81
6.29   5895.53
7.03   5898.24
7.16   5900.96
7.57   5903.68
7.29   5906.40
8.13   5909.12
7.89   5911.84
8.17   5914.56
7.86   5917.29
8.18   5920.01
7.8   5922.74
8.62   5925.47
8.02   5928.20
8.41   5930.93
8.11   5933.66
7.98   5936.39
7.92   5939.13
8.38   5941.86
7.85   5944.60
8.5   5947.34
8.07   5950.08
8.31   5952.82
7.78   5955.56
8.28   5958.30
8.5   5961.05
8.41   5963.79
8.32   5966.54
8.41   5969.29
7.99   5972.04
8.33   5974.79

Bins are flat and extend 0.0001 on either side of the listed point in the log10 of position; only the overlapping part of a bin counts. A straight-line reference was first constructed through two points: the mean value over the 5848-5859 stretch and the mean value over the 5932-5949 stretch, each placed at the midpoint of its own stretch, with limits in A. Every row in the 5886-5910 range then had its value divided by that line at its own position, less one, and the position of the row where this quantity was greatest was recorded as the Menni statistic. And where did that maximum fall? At 5909.12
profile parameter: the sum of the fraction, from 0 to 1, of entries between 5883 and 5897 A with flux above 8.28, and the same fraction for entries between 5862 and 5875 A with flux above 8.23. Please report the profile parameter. 0.40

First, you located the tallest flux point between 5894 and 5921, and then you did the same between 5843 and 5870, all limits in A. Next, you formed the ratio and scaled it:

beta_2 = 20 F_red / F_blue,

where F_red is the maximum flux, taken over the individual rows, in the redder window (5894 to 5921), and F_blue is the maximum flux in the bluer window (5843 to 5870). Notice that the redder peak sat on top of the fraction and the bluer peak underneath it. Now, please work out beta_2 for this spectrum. 19.2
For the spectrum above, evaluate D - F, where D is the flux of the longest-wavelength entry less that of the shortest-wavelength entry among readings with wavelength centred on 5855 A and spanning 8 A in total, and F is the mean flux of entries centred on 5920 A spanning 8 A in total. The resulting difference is -8.56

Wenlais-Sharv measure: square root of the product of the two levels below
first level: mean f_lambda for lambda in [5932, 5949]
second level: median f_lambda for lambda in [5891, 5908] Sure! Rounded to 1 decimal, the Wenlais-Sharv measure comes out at 7.6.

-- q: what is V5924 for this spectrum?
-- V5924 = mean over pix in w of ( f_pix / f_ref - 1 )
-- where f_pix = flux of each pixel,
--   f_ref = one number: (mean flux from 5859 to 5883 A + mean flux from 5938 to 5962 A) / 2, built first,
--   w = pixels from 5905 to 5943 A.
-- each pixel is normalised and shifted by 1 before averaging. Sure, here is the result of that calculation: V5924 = 0.00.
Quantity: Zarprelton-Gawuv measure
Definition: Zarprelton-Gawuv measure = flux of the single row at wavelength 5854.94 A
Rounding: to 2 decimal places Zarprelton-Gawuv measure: 8.09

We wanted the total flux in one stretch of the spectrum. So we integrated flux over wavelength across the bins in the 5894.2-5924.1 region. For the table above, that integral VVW 227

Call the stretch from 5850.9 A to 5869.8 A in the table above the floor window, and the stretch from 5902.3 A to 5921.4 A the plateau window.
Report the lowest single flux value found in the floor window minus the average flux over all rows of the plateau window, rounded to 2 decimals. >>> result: -0.26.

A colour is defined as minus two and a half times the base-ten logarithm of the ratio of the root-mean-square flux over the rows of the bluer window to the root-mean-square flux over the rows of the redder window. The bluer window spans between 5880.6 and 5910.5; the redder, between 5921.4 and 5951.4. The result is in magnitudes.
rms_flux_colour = 0.15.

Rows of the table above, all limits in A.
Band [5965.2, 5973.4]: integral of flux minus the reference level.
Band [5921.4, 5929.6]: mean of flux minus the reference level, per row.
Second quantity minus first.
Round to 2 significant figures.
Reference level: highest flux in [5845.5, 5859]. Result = 1.8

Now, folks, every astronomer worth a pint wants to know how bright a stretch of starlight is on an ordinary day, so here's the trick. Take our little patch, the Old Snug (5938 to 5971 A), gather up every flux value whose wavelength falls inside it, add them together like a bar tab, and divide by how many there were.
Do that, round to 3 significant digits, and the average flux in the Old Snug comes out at 8.23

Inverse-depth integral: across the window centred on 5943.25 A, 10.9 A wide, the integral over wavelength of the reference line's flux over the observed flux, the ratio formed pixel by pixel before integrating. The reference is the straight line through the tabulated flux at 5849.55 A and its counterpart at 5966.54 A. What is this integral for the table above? 11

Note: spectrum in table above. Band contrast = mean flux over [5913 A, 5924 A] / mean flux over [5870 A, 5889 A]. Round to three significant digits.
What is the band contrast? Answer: 1.05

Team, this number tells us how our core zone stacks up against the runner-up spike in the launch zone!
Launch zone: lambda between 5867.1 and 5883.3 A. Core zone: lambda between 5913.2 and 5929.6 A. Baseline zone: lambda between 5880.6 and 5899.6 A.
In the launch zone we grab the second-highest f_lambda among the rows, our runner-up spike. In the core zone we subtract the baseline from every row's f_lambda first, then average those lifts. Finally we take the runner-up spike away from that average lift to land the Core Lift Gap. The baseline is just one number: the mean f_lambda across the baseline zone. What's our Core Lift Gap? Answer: -6.7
